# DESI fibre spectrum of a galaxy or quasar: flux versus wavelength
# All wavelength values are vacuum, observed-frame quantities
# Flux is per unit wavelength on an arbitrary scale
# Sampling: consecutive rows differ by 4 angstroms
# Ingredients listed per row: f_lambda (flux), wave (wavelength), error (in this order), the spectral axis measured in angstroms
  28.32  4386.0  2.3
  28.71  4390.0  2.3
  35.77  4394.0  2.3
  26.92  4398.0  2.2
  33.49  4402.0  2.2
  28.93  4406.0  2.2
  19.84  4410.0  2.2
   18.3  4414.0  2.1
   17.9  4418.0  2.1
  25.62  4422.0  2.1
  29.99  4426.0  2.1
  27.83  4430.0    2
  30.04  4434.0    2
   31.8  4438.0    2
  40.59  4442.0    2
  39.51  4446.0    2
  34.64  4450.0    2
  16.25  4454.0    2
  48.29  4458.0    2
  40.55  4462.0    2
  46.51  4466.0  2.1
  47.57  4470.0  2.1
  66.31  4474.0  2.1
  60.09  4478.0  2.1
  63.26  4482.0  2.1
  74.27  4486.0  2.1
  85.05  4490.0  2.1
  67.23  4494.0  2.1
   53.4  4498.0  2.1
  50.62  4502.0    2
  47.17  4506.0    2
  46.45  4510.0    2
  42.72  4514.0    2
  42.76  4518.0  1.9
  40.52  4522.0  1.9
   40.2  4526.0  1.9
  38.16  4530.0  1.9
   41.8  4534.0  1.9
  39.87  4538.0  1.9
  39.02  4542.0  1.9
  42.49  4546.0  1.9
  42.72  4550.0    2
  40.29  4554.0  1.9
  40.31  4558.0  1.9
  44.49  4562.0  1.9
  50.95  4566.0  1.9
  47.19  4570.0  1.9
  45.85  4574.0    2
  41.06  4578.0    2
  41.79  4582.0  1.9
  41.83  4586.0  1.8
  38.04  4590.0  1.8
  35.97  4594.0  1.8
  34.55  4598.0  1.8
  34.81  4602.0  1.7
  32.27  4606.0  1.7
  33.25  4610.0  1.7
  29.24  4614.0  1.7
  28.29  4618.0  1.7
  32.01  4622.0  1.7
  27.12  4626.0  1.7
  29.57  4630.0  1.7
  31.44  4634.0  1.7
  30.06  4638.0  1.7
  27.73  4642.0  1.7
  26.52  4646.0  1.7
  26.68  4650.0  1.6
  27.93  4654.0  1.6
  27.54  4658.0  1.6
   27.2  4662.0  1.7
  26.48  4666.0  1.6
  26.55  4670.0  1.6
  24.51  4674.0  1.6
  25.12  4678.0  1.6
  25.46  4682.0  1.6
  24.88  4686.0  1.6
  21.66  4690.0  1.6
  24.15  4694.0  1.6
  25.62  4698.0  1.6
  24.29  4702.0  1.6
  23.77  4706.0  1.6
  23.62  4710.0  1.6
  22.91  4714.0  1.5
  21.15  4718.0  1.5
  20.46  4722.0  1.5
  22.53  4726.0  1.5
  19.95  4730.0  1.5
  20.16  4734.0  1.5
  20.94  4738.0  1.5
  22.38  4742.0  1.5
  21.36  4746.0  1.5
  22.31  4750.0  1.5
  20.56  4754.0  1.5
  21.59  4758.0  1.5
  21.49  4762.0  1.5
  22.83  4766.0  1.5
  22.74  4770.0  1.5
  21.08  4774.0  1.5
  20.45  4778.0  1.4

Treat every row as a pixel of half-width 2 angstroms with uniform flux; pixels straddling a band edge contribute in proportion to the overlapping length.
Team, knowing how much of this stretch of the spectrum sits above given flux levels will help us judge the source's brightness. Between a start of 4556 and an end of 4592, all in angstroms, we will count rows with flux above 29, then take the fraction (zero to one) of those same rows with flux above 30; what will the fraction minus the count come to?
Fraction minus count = -8.0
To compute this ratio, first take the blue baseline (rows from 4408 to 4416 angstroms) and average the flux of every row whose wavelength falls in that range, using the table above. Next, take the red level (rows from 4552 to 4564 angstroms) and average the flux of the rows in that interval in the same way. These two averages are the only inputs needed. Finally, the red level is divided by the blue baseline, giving 2.19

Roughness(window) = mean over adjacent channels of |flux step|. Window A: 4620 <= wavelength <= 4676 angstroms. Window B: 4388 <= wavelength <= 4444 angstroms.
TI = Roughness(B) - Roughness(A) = 3.5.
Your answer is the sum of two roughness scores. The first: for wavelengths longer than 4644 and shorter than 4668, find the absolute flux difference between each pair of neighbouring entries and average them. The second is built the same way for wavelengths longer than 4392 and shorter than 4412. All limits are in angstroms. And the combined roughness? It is 7.8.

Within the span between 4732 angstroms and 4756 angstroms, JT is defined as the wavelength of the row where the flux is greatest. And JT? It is 4742.0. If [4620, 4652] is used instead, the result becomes 4622.0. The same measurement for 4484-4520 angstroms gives 4490.0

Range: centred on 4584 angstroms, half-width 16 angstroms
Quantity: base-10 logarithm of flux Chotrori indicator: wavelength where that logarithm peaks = 4570.0 angstroms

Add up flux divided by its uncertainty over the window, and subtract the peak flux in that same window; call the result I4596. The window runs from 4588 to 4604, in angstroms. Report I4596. 42.7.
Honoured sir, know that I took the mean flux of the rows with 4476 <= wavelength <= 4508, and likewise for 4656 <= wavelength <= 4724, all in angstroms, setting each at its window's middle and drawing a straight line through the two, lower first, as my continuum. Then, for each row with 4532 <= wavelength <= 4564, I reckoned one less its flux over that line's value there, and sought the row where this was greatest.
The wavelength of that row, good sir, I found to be 4542.0 angstroms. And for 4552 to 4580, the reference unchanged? 4554.0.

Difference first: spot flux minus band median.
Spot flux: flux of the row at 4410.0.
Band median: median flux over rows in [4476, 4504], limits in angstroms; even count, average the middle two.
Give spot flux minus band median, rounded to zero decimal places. -43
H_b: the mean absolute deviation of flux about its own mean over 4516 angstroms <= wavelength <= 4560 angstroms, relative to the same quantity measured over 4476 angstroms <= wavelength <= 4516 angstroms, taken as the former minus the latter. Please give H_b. -10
